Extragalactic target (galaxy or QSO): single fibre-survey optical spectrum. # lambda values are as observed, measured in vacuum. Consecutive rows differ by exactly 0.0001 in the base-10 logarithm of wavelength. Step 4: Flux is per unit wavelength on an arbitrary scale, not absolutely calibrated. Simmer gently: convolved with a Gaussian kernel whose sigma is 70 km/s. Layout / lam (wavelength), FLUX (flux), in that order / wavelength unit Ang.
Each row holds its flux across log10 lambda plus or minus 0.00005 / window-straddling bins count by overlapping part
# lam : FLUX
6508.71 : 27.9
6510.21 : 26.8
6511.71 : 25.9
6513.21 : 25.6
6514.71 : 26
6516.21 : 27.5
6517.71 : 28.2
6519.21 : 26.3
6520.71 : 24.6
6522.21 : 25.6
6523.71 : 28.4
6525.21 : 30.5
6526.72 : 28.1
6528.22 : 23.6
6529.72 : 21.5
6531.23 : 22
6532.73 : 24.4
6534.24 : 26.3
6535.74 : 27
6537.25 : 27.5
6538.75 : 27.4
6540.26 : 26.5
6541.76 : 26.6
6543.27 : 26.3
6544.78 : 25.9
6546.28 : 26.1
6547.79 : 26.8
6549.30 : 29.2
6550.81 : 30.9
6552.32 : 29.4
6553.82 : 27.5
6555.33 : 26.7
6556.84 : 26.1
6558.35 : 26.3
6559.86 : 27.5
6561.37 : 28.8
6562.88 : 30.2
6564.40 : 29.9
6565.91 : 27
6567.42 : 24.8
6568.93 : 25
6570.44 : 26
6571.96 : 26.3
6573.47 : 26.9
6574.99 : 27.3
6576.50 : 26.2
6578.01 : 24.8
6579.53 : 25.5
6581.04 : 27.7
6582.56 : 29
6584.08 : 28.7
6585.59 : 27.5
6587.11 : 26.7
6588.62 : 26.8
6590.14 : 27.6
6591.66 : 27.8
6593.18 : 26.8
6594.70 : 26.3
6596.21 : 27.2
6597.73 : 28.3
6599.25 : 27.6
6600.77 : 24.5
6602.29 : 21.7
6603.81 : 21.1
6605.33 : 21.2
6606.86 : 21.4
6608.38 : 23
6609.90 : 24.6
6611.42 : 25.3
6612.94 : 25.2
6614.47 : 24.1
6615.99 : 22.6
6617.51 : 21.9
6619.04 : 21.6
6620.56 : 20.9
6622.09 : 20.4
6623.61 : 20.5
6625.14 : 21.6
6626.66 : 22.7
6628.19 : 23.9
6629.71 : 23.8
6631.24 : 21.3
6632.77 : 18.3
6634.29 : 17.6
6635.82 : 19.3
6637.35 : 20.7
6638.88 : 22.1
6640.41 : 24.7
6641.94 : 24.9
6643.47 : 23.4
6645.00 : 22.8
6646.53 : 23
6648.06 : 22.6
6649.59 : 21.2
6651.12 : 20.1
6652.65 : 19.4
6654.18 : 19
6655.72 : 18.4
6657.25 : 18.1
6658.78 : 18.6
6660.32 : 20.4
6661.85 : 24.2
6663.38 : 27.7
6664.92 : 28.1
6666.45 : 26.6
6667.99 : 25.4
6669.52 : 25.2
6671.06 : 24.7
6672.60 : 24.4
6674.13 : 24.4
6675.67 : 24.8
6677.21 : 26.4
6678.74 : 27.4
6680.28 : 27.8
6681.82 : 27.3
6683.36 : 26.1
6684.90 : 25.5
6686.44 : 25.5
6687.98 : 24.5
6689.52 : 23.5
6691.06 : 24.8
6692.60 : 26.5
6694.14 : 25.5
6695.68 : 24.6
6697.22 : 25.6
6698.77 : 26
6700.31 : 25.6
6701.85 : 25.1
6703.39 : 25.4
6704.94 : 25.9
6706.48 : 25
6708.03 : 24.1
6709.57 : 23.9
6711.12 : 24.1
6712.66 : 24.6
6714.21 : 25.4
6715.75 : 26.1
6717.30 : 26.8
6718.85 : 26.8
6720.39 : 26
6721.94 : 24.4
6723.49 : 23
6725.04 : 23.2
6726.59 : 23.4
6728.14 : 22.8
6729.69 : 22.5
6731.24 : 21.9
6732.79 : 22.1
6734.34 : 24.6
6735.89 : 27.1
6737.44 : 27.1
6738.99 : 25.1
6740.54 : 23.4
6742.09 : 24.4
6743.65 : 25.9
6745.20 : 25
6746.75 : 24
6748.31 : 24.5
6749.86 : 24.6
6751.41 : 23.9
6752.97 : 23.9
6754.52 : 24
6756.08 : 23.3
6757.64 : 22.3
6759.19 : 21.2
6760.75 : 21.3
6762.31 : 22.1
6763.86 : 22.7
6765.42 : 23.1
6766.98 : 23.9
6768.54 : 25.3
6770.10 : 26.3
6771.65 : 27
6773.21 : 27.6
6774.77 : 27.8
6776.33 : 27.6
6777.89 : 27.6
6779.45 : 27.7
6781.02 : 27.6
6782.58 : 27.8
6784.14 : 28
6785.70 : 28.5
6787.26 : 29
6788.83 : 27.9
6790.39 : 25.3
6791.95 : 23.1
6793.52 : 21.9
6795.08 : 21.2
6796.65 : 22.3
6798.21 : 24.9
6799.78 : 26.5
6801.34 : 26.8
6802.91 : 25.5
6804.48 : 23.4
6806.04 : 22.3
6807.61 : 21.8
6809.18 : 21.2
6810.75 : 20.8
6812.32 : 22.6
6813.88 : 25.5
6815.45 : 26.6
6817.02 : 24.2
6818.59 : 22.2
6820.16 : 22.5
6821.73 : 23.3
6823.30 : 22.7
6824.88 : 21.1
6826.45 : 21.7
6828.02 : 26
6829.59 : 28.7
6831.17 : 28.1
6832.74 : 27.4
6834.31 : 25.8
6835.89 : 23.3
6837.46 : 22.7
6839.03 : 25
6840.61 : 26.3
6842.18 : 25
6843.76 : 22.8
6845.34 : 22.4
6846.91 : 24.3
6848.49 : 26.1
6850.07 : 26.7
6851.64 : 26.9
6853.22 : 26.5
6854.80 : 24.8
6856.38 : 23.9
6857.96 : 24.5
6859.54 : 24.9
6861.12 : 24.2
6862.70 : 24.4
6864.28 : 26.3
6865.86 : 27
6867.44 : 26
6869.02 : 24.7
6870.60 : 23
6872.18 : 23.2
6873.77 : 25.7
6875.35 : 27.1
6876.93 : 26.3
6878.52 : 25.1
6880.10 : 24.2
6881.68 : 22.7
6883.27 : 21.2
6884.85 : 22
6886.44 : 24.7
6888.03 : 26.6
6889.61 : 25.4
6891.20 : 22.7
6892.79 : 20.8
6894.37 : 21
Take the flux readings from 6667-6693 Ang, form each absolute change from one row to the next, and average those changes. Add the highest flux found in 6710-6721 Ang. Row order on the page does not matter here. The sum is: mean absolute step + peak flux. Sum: 27.5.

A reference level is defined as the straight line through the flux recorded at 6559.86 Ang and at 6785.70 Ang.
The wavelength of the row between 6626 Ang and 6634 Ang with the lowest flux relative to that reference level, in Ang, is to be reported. 6632.77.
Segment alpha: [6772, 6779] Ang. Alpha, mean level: 27.6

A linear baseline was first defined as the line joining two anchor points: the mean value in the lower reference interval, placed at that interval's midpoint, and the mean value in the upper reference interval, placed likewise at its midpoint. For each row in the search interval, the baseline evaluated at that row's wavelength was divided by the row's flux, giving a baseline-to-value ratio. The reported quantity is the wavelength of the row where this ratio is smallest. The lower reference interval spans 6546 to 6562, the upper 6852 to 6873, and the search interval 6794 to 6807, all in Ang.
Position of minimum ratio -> 6801.34 Ang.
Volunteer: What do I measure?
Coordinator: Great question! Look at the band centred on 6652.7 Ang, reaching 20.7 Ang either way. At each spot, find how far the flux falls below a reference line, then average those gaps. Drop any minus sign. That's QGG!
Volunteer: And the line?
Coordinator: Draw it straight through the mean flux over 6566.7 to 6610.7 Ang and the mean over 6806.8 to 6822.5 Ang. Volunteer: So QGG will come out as 2.8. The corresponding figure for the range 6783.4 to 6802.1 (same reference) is 2.1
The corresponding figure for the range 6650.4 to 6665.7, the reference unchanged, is 3.6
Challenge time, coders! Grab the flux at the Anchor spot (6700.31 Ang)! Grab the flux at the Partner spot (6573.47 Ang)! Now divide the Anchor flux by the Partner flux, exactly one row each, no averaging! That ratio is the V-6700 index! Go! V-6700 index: 0.95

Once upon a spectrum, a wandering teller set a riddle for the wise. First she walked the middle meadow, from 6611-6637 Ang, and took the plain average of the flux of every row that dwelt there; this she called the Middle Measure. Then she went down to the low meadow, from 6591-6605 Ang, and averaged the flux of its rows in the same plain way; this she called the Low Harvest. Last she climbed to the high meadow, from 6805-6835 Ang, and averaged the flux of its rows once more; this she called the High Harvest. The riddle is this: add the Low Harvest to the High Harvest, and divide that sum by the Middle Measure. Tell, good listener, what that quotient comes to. 2.27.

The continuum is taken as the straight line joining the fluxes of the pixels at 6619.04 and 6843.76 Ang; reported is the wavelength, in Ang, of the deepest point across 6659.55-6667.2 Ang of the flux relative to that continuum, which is 6660.32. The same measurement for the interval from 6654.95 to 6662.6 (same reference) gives 6657.25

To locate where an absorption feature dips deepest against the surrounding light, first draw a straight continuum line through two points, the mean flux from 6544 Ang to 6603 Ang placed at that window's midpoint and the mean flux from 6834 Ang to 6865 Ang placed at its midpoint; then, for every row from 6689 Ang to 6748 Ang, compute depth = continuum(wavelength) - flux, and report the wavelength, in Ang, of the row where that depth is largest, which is 6731.24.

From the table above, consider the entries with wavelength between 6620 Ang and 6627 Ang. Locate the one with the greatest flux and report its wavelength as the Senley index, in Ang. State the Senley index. 6626.66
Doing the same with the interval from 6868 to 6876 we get 6875.35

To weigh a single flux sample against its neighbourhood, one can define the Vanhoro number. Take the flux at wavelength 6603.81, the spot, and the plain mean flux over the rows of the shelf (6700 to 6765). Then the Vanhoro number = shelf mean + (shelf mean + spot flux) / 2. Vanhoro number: 46.9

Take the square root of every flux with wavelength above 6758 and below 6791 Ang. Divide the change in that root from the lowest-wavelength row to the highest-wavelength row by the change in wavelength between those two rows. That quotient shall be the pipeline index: 0.014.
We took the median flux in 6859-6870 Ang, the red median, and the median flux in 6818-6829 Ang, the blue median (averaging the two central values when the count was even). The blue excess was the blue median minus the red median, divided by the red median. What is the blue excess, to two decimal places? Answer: -0.10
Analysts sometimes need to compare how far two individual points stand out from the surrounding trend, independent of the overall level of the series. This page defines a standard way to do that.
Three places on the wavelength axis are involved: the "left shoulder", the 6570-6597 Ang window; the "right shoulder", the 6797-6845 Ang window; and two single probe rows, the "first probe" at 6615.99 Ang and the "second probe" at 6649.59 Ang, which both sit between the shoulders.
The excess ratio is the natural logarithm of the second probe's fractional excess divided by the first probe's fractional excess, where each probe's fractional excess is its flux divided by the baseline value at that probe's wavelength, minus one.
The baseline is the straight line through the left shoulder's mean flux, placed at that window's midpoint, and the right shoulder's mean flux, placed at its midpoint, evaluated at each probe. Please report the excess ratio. 0.2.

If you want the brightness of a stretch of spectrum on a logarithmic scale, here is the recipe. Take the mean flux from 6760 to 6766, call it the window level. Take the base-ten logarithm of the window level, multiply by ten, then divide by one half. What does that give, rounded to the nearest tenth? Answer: 27.0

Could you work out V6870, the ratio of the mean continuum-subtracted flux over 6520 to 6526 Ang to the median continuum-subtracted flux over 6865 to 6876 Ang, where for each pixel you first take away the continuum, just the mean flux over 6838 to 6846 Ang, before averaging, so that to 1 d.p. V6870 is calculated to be 2.1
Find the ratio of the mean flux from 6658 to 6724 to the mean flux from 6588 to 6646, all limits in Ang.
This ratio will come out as 1.08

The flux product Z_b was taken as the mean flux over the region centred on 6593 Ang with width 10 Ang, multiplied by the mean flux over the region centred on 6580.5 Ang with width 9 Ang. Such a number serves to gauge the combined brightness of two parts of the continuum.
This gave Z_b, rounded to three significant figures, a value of 735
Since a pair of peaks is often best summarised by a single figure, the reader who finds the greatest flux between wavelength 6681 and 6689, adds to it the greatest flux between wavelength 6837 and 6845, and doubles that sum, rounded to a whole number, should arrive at 107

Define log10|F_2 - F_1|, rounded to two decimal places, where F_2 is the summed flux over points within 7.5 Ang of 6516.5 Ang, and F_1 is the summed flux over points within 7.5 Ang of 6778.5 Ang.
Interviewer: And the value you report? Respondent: 1.09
